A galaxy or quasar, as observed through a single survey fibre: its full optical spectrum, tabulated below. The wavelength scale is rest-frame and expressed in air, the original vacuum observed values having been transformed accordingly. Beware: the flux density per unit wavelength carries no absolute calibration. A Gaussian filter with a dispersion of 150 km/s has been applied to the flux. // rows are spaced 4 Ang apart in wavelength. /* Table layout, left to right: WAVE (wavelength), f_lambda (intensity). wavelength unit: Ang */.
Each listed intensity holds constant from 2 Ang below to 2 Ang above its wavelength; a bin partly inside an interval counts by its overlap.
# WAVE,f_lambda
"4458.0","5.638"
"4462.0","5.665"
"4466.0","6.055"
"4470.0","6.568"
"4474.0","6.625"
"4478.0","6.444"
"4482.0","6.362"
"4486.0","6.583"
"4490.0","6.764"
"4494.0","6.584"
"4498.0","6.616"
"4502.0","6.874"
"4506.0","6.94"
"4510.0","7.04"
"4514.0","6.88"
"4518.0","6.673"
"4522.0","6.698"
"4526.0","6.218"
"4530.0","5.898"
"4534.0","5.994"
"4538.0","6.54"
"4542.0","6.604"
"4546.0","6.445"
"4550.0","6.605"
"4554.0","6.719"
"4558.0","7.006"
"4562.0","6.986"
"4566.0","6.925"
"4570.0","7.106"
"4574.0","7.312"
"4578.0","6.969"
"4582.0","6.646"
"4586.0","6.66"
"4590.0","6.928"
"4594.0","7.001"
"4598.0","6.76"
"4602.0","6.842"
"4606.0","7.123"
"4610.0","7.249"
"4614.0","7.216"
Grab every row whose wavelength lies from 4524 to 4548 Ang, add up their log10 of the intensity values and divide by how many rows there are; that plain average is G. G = 0.798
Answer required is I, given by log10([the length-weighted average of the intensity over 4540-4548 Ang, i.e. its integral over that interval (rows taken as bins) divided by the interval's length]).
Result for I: 0.815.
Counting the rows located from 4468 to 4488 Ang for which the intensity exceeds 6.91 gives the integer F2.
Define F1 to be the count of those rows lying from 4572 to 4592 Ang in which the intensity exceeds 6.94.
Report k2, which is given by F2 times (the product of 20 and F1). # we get 0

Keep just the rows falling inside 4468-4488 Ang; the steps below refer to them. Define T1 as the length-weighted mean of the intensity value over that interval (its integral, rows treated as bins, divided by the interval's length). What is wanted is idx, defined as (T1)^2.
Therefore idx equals 42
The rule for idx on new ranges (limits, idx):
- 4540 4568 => 46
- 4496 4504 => 45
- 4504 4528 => 45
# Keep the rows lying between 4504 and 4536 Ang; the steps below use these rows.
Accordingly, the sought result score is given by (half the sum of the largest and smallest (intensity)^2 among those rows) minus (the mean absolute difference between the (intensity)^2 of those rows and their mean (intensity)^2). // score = 37.3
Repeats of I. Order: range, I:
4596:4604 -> 0.833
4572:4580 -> 0.854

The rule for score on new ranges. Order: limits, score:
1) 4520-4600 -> 40.5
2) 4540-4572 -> 43.2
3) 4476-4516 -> 42.5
